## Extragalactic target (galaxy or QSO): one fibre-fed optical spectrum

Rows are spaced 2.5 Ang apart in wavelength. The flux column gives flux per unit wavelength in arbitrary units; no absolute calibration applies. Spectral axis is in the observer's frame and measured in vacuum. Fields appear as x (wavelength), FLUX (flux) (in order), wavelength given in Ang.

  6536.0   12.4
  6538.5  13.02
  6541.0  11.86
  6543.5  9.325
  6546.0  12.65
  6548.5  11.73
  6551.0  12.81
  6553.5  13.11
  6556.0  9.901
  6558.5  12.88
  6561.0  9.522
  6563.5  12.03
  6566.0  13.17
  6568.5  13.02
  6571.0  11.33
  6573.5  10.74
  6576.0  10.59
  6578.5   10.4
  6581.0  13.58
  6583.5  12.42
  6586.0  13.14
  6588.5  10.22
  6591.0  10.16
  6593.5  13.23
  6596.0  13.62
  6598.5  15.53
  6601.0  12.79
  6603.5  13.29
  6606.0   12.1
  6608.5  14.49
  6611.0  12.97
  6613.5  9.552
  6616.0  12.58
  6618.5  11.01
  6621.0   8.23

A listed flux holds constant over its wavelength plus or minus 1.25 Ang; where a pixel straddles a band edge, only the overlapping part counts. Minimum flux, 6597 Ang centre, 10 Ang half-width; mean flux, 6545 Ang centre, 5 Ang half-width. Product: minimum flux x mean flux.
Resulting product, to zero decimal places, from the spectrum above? 116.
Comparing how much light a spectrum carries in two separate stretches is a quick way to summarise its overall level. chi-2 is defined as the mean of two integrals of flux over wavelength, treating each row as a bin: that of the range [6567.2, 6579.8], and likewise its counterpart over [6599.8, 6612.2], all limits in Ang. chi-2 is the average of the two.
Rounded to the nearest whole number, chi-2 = 152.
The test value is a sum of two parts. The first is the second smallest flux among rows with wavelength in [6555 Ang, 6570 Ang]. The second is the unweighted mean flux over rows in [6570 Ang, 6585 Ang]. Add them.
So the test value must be 21.4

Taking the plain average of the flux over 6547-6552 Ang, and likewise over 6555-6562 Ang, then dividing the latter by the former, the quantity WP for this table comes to 0.88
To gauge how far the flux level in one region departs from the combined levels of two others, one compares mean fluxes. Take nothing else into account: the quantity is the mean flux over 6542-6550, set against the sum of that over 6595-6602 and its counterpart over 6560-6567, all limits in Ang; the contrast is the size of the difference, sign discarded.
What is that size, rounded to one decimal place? 14.3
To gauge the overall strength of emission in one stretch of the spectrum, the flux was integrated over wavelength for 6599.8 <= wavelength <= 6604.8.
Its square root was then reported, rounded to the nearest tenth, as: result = 8.1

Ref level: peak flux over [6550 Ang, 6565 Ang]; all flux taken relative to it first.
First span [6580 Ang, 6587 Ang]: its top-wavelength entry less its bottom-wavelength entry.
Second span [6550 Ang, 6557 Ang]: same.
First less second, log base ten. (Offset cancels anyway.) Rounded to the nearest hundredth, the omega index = 0.39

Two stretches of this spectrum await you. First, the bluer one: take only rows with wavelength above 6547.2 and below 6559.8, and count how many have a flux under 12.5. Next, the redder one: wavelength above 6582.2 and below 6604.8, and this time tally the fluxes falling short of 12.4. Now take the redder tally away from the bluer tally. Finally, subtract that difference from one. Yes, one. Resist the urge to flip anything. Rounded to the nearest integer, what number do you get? 1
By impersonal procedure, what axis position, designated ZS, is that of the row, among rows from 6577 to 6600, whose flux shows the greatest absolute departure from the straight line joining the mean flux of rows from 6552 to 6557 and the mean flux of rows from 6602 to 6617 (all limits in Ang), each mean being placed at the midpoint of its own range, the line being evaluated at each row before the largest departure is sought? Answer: 6598.5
